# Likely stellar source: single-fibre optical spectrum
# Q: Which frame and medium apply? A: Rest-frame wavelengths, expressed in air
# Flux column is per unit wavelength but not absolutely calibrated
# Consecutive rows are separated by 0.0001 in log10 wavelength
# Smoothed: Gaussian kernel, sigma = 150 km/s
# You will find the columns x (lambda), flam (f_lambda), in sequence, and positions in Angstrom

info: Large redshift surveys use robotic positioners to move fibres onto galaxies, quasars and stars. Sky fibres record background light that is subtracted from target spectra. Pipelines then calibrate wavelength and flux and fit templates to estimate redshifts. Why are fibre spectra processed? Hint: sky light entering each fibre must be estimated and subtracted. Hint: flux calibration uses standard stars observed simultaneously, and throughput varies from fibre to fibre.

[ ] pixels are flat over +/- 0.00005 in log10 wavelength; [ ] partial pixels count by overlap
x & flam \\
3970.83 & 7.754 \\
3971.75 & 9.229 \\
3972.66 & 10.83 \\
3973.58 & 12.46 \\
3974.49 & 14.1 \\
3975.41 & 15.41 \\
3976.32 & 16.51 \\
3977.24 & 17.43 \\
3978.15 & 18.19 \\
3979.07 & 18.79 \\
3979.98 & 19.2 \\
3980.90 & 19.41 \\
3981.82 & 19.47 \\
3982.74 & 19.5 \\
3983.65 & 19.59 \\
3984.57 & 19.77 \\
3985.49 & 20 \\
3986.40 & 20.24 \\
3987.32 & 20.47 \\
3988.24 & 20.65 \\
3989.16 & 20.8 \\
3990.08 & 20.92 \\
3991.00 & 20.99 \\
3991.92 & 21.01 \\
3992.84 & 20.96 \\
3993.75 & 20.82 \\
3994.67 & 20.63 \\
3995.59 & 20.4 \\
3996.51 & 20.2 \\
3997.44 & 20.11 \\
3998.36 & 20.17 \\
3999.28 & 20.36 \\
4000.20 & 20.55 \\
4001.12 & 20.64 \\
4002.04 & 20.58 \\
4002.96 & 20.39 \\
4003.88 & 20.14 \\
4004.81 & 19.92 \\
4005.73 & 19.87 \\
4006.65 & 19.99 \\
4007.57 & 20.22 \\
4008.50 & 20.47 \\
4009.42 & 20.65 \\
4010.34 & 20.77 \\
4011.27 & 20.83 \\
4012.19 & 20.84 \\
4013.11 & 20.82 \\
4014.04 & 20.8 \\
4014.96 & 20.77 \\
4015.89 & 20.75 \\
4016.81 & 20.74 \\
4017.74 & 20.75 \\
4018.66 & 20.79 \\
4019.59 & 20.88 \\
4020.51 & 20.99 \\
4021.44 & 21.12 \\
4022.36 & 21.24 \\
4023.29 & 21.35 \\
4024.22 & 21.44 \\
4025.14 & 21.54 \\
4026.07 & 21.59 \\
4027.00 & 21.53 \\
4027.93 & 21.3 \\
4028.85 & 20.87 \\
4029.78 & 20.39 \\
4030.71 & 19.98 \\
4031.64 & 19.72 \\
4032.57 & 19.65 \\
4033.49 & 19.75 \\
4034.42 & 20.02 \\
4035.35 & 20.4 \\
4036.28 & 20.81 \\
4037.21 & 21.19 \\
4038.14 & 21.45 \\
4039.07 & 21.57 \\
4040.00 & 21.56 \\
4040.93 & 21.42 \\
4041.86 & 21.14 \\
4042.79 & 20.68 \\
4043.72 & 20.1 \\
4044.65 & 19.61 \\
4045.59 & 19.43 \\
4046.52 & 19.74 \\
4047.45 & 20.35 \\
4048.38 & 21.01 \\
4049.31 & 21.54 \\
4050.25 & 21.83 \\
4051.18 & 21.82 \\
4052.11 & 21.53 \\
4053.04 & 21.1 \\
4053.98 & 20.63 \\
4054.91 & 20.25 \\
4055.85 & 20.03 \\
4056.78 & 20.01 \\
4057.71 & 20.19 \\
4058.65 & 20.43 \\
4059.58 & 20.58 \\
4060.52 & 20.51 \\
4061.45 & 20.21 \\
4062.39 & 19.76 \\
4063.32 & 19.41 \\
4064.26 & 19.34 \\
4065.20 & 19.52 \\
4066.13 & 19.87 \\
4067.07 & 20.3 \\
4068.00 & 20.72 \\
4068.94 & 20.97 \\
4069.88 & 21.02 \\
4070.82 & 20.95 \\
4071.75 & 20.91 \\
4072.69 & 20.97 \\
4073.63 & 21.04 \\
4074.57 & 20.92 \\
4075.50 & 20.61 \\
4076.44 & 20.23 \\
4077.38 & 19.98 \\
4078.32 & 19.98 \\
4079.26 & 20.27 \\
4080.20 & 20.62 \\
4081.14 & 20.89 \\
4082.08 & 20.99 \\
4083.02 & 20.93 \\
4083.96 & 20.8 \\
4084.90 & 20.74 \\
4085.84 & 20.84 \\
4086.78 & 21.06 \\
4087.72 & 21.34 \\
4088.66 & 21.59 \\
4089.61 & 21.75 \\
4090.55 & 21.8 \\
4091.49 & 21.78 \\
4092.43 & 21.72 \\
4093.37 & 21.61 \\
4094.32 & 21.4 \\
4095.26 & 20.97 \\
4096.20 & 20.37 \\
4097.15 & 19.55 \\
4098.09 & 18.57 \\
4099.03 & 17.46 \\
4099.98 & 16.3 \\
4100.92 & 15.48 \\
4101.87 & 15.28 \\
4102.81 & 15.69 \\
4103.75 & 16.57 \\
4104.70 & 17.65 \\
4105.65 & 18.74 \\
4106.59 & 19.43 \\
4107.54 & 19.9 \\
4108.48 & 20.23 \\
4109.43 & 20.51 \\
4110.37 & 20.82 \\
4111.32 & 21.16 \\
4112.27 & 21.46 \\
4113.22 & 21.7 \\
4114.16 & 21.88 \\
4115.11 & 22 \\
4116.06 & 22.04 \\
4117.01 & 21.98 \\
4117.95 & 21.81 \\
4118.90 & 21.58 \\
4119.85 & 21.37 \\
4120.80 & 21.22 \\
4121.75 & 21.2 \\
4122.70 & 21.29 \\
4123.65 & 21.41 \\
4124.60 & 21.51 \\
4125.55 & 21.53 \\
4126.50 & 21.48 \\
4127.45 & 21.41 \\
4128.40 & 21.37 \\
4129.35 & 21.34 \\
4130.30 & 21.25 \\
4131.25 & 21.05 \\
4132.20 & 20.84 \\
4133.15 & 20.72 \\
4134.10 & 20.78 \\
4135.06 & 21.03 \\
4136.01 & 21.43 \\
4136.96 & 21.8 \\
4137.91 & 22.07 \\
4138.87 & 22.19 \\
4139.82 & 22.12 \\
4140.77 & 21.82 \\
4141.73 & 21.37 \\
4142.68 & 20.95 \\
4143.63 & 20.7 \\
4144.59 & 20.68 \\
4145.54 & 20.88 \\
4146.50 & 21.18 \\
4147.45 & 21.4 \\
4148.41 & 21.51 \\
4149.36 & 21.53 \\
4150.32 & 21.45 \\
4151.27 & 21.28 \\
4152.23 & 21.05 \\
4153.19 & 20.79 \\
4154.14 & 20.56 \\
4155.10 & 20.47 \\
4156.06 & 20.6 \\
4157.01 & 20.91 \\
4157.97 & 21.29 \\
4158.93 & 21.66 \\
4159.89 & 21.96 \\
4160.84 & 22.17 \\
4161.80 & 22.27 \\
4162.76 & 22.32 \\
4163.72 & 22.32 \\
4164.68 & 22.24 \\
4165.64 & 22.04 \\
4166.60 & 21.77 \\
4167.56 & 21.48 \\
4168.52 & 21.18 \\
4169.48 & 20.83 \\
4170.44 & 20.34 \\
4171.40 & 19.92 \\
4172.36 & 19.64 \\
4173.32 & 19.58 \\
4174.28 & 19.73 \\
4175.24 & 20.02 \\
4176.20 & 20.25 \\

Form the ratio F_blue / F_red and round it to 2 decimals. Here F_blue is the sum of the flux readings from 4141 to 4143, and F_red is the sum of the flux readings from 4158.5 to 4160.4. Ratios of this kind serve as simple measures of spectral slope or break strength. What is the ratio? 0.97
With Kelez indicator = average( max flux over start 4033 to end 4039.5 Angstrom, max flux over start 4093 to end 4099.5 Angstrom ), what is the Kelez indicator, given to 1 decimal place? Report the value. 21.6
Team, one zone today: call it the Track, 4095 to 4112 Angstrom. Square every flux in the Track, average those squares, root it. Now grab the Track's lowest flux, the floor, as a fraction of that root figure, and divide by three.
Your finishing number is 0.272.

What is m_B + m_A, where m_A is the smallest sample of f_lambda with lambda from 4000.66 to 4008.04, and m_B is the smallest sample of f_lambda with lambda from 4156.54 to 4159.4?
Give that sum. 40.8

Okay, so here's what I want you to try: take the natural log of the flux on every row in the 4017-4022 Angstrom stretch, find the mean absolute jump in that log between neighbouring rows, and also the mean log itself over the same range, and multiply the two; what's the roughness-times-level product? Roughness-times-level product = 0.013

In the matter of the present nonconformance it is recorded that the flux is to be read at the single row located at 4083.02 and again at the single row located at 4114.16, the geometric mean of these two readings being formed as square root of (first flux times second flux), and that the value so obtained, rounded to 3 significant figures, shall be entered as 21.4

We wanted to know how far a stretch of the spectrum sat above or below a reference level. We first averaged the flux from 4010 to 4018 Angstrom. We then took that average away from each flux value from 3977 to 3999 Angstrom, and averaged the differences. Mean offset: -0.8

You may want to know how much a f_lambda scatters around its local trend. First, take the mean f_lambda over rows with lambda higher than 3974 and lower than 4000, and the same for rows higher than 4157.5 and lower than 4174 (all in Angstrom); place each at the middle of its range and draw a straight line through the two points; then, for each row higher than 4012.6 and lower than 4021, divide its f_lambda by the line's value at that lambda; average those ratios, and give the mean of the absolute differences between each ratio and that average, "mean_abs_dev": 0.00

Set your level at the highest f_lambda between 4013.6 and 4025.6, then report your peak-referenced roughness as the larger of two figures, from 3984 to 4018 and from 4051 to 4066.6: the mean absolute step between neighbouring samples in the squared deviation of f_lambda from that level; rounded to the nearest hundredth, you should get 0.61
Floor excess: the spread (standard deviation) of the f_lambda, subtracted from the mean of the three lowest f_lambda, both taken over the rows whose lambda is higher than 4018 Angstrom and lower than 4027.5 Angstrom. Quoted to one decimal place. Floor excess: 20.6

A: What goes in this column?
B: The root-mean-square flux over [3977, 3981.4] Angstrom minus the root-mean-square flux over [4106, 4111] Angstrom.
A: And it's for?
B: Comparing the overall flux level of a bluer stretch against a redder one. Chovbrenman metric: -1.6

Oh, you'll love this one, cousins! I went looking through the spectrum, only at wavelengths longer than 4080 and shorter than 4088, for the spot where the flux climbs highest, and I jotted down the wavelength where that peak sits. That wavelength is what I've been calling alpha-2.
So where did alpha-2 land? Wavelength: 4087.72 Angstrom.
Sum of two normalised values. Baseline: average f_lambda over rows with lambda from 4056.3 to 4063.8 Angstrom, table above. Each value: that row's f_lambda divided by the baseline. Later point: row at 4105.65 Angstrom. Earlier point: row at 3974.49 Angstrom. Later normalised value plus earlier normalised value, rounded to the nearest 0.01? 1.63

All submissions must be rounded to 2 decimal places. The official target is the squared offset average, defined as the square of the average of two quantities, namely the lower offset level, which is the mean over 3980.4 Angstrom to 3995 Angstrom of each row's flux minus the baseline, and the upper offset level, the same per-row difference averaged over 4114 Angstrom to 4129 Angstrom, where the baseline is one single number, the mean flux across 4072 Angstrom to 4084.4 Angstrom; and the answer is 0.10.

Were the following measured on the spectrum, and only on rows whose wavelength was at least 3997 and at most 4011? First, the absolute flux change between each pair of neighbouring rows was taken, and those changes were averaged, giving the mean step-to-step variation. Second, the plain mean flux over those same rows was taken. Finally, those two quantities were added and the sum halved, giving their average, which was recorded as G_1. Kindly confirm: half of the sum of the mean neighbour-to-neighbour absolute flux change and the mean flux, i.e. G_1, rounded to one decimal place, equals 10.2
